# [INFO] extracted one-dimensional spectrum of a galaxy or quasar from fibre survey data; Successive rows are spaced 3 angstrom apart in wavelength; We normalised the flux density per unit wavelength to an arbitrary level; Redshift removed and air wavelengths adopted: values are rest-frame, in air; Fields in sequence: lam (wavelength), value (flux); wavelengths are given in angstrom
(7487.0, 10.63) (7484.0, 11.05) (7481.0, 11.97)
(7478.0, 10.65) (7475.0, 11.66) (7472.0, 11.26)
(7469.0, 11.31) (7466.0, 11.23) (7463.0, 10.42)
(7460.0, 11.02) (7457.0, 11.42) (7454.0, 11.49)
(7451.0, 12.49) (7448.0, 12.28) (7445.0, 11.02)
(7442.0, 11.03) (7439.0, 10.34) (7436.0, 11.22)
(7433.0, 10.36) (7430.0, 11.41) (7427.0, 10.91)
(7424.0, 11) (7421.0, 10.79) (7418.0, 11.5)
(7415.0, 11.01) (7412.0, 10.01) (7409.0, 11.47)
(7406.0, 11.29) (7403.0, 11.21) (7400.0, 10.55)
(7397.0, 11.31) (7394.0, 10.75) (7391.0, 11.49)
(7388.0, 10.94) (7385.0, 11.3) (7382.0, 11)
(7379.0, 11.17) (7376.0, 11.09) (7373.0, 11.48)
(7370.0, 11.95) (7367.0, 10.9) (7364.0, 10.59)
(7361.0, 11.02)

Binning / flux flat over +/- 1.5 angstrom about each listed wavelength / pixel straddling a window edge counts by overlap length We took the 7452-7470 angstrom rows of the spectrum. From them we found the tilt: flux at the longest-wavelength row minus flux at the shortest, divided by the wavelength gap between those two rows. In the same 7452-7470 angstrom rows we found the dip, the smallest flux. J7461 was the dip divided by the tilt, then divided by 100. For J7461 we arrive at -9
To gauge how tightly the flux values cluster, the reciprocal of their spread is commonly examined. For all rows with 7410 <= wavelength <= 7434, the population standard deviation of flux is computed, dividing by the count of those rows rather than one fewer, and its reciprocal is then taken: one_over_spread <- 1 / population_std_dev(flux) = 2.1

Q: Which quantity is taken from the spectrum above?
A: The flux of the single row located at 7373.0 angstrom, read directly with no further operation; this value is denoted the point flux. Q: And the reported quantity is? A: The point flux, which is 11.48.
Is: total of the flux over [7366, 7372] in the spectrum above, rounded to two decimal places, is 22.85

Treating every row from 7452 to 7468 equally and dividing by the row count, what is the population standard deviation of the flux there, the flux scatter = 0.38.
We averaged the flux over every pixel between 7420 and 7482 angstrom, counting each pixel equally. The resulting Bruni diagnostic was 11.2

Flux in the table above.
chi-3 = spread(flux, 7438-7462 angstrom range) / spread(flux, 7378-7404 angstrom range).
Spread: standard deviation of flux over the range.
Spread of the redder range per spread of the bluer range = 2.4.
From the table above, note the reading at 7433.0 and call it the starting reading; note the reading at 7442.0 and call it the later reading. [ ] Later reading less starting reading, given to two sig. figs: 0.67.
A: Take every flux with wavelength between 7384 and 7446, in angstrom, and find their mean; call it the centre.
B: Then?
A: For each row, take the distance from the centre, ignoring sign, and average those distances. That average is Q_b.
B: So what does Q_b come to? 0.32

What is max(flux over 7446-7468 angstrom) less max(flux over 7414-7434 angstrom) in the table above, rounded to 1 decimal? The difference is 1.0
